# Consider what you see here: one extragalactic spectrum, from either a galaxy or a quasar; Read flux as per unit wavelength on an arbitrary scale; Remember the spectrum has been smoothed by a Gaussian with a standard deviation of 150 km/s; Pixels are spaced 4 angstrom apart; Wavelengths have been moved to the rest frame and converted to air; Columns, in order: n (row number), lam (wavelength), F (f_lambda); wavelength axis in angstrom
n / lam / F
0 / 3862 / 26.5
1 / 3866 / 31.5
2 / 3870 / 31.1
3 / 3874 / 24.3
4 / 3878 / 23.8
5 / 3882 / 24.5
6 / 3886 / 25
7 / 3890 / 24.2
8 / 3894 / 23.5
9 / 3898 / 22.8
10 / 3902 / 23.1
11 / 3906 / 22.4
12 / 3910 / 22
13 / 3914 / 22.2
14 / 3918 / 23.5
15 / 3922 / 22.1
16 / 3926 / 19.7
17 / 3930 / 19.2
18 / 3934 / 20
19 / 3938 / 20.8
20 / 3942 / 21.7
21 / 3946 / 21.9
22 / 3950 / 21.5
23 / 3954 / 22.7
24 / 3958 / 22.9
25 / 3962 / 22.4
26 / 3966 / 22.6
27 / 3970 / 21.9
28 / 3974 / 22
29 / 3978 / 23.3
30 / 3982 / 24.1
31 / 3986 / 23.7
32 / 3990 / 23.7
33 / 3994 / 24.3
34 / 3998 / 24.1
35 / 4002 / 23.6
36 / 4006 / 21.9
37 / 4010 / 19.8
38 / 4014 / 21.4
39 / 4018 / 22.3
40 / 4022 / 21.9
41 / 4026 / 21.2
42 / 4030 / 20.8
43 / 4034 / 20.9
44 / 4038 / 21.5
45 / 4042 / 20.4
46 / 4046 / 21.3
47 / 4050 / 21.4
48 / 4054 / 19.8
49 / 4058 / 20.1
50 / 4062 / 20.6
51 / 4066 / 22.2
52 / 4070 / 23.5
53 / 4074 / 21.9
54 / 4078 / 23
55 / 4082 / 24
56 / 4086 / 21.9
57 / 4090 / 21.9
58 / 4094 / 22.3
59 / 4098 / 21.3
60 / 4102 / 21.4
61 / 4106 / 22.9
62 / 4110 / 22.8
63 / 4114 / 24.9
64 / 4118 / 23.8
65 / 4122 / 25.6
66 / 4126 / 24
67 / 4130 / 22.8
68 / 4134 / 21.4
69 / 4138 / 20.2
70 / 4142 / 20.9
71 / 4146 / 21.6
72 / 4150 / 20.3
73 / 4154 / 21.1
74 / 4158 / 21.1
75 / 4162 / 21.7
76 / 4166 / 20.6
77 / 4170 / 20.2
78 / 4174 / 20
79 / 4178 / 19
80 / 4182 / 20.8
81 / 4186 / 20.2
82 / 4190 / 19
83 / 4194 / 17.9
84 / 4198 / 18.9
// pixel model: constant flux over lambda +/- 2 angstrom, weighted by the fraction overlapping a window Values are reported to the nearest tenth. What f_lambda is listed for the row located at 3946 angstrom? 21.9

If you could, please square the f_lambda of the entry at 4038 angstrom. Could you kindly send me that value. 462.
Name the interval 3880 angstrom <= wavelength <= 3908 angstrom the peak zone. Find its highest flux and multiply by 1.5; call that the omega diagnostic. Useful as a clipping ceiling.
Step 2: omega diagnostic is 37.5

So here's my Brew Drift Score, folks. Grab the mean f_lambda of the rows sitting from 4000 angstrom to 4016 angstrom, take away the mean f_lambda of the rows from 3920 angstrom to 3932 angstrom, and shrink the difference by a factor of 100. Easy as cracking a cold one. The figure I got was 0.013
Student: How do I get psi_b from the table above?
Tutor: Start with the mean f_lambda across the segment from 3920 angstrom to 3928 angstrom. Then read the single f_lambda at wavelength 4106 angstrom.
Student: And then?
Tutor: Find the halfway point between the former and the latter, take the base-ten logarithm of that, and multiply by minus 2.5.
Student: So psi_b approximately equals -3.35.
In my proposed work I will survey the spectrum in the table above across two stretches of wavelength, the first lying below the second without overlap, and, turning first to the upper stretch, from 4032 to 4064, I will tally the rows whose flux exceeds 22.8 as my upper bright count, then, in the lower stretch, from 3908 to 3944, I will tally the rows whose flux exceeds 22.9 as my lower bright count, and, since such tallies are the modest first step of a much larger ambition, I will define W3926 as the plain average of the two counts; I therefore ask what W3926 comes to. 0.5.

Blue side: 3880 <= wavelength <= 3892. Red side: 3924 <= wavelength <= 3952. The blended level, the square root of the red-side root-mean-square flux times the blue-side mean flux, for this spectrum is 22.56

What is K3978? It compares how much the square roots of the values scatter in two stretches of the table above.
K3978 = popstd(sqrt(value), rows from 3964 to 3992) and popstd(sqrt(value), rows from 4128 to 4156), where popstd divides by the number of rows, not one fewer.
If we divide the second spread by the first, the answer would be 1.04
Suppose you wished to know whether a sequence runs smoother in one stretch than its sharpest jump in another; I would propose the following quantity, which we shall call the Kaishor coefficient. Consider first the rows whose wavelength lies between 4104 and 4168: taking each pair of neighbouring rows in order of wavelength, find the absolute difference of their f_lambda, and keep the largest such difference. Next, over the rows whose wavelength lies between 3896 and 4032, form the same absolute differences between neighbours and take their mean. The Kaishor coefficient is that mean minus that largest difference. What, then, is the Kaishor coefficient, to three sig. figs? -1.35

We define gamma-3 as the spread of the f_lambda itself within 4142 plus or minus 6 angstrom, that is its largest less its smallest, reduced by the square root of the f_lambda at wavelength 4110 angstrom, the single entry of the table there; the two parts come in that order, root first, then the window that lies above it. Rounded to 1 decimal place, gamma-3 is -3.4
